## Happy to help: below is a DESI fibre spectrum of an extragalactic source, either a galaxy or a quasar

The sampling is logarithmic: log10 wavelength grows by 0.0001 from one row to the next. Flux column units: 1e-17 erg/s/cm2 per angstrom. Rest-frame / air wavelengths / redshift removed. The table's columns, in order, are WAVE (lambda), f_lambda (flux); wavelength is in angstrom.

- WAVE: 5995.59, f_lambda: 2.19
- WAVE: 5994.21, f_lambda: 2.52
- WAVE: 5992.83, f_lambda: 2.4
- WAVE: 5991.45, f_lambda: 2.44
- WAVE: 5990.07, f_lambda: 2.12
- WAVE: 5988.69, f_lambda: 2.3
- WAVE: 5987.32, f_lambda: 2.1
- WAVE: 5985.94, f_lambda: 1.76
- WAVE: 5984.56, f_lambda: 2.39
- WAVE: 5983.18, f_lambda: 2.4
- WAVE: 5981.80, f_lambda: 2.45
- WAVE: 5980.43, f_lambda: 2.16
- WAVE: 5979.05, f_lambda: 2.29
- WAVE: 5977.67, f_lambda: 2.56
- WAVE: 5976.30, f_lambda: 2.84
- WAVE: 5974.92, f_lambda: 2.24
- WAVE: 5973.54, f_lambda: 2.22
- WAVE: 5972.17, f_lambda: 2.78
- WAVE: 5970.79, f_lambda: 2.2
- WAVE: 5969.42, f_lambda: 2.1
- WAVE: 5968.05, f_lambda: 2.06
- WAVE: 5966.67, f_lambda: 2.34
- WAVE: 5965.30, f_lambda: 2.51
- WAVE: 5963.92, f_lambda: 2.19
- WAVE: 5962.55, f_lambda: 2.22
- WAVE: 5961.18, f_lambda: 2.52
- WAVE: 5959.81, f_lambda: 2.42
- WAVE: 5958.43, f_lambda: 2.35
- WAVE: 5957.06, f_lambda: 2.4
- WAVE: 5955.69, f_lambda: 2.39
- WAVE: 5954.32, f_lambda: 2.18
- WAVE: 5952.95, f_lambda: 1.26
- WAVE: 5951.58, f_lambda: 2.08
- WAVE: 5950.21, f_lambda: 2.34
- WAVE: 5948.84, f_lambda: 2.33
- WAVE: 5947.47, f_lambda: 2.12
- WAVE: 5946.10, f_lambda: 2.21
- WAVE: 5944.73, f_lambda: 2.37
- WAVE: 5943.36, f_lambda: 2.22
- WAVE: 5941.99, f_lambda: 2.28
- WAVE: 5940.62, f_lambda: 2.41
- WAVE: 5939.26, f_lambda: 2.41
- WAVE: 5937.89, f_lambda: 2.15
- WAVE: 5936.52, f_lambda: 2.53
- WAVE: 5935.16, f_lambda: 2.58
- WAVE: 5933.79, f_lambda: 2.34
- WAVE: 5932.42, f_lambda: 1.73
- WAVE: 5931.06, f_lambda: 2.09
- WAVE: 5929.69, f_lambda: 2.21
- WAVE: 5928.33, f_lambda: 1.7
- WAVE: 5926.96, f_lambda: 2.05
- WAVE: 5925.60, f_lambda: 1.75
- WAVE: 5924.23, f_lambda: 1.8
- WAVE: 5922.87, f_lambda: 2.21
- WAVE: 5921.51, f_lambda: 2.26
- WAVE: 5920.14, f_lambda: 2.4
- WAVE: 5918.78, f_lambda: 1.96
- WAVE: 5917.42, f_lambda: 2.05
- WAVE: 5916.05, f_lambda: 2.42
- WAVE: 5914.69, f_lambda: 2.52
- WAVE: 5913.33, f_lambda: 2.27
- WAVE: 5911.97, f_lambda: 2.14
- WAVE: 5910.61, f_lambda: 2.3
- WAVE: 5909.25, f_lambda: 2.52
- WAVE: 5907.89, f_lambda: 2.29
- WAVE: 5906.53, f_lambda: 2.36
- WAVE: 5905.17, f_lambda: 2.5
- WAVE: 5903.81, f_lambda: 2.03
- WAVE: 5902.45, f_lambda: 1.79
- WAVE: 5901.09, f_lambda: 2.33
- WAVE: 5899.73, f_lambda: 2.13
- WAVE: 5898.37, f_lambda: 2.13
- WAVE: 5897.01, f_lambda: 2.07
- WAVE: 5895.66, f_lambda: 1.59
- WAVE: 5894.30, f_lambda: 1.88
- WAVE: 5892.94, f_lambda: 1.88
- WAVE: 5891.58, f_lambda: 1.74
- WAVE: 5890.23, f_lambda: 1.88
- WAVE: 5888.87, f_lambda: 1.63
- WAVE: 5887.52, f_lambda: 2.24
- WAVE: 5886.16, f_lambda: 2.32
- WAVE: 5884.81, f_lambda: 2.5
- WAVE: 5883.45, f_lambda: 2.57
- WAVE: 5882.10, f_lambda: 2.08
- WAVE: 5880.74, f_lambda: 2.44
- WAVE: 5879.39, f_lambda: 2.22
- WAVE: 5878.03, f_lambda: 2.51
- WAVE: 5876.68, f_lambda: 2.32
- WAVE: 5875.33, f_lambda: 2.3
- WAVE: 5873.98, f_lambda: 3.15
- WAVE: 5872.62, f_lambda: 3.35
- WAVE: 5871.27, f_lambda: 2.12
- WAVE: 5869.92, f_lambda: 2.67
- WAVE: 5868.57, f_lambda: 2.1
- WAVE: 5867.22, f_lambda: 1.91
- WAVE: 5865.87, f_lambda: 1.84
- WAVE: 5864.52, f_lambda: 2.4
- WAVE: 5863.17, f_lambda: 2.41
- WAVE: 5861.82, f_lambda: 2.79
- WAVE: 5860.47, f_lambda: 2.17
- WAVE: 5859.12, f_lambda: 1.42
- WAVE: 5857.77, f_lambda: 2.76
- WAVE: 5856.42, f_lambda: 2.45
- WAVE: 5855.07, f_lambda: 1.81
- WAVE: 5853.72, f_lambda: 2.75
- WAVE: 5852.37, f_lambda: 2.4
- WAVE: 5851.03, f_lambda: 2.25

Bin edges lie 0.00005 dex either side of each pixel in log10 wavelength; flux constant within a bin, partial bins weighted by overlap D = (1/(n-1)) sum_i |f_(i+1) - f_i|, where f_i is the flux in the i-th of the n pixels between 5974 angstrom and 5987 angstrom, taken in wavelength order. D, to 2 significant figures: 0.28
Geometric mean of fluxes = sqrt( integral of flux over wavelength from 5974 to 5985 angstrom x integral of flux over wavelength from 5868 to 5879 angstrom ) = 27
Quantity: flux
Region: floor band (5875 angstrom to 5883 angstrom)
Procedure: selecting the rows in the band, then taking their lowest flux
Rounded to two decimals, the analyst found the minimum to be 2.08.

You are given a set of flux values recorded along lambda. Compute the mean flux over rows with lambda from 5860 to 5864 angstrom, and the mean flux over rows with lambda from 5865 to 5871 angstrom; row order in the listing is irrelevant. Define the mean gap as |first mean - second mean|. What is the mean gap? 0.33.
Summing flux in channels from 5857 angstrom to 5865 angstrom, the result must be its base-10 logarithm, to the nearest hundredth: 1.14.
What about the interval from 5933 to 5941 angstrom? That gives 1.16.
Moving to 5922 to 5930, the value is 1.07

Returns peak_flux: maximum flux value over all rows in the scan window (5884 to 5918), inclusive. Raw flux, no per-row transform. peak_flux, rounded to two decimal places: 2.52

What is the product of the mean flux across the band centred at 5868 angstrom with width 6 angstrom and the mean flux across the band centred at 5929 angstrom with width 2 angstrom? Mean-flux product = 4.2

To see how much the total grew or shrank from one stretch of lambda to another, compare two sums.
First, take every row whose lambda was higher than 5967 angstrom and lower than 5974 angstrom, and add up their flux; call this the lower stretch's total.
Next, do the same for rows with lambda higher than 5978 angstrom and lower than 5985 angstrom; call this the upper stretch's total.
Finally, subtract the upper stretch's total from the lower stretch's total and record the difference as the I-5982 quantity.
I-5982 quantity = -0.3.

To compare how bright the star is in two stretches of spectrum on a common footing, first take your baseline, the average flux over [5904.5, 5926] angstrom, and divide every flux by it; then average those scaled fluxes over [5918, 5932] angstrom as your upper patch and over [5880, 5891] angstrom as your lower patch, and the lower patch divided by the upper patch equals 1.08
